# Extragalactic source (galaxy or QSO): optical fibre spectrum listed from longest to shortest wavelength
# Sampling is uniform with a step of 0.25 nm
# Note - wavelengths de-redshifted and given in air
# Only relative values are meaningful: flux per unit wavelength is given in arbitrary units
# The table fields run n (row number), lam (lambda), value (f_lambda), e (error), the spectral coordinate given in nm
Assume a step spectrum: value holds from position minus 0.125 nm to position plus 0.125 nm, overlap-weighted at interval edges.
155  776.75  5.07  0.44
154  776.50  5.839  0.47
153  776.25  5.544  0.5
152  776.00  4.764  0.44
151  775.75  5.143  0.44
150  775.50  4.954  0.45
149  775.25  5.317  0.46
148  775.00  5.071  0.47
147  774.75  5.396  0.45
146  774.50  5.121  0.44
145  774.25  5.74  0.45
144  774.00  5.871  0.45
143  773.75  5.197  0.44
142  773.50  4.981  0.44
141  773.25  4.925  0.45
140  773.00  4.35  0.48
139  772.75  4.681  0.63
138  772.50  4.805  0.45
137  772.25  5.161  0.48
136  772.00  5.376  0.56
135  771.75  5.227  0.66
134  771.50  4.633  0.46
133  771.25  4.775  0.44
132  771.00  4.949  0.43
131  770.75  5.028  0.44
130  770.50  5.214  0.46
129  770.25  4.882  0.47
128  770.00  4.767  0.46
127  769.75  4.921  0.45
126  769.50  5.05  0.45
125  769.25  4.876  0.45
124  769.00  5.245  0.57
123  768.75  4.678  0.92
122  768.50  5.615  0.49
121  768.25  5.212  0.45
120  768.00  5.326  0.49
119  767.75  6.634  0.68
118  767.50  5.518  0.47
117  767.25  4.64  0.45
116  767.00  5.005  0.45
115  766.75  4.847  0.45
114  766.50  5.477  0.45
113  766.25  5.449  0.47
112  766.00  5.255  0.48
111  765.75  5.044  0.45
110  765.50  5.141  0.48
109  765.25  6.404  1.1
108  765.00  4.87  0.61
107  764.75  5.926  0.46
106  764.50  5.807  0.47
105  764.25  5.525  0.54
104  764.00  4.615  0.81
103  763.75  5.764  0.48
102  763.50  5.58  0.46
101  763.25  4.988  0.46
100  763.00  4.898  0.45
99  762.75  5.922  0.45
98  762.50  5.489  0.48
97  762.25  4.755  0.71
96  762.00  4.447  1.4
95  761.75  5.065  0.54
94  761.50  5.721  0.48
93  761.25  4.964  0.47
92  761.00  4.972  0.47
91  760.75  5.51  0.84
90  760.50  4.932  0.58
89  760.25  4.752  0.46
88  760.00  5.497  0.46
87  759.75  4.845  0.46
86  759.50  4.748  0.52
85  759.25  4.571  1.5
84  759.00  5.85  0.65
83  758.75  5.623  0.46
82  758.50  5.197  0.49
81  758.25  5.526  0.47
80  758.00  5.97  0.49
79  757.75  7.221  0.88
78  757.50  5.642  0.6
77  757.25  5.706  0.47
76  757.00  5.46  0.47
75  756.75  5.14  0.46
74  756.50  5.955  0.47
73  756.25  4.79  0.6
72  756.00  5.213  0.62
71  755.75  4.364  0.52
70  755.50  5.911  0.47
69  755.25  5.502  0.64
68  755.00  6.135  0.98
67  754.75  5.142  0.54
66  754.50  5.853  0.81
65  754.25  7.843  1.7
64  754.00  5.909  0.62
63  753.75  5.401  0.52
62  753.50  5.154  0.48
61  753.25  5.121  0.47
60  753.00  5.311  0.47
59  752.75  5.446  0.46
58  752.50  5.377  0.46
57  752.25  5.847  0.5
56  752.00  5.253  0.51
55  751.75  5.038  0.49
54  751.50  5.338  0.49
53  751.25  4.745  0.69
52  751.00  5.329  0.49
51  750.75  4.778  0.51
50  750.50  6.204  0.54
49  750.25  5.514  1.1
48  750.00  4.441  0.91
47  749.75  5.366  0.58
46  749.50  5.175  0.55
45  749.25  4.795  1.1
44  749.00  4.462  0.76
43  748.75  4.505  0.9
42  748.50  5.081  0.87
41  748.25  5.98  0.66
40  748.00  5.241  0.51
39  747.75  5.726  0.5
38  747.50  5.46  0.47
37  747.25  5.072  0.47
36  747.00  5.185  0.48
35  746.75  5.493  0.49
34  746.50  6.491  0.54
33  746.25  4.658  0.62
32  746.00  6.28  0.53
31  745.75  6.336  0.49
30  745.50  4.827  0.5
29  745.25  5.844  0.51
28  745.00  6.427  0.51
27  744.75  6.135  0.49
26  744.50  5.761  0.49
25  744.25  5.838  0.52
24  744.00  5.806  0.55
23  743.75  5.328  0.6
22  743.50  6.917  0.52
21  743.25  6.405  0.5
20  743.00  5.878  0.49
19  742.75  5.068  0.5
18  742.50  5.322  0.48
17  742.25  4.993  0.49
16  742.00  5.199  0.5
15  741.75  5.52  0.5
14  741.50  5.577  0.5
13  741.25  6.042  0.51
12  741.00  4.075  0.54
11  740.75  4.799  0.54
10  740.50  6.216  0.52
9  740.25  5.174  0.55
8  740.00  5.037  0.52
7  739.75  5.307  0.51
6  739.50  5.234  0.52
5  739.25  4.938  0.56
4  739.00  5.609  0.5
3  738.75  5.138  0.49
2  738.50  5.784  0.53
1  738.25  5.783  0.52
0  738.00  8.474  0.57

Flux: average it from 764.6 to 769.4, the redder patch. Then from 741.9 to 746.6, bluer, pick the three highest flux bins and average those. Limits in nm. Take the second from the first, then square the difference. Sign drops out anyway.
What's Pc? 1.7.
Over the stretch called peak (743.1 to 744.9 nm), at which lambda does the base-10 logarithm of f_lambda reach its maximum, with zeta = 743.50 nm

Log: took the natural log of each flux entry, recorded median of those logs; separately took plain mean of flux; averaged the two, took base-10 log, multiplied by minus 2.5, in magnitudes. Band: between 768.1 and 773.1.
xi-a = -1.29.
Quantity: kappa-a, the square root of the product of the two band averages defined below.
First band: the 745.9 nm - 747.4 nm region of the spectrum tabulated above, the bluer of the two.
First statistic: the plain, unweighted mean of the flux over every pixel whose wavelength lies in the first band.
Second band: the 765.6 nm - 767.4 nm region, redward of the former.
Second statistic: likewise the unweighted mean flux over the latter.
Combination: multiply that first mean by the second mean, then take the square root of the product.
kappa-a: 5.31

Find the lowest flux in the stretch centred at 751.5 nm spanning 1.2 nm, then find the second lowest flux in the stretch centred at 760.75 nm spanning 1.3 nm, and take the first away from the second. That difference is 0.2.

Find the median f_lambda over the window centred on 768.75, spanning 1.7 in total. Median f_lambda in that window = 5.2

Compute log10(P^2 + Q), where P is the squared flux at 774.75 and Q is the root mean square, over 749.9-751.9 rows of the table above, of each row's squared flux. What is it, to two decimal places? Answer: 2.94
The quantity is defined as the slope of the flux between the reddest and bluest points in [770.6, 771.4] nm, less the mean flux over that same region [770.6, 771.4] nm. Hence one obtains -5.42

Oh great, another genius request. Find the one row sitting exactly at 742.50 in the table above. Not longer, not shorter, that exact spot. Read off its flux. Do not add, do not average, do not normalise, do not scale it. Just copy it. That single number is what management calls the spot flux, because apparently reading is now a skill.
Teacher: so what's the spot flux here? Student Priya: 5.322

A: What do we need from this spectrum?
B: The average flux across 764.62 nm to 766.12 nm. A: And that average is 5.44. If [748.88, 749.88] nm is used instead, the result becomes 4.95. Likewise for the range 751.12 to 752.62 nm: 5.27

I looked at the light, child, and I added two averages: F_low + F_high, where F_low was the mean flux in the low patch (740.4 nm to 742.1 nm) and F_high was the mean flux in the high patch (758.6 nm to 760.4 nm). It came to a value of 10.5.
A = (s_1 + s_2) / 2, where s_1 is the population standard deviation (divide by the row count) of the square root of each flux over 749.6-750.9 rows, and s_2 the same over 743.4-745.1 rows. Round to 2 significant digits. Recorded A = 0.11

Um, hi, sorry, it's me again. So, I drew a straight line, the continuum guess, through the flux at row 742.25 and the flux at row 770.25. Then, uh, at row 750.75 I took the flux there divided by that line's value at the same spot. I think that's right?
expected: 0.96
